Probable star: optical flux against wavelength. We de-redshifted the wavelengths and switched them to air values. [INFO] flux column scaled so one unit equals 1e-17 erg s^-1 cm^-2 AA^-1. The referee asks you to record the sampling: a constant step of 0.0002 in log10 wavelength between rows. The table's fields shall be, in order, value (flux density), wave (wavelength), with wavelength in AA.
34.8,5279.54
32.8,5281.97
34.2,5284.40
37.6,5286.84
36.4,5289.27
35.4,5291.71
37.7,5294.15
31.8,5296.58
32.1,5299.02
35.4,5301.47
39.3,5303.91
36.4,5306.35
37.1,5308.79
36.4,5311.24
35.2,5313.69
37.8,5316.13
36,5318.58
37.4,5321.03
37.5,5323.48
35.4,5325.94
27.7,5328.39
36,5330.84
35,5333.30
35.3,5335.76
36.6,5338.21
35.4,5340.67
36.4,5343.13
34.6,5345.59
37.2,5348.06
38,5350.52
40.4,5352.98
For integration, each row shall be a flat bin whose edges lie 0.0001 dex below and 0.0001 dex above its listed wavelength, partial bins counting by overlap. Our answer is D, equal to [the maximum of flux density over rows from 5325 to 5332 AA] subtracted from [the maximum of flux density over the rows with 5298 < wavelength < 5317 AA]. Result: 3.3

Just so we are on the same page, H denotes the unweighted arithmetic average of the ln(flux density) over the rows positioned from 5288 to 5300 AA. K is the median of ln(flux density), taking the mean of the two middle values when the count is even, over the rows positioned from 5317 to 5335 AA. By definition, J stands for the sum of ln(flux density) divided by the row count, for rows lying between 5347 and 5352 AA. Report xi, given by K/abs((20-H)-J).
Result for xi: 0.279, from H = 3.54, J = 3.63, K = 3.58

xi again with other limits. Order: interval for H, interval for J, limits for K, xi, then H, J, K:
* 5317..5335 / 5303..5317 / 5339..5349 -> 0.279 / 3.55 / 3.61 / 3.58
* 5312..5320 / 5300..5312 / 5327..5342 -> 0.279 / 3.59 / 3.61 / 3.57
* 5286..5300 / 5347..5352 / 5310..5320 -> 0.280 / 3.56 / 3.63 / 3.59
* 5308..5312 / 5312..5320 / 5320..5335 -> 0.279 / 3.60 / 3.59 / 3.58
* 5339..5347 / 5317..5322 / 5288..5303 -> 0.278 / 3.57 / 3.60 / 3.57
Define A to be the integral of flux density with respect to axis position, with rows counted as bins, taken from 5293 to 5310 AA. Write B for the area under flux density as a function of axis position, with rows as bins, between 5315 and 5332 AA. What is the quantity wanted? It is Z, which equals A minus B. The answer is 5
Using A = 607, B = 601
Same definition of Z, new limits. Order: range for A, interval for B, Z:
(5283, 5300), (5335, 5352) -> -22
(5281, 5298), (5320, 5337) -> 4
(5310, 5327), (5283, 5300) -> 25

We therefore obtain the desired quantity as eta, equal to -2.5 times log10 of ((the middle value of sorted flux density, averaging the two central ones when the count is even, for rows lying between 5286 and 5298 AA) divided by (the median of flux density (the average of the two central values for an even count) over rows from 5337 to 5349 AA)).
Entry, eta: 0.00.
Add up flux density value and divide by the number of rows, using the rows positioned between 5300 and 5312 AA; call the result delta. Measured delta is 36.9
